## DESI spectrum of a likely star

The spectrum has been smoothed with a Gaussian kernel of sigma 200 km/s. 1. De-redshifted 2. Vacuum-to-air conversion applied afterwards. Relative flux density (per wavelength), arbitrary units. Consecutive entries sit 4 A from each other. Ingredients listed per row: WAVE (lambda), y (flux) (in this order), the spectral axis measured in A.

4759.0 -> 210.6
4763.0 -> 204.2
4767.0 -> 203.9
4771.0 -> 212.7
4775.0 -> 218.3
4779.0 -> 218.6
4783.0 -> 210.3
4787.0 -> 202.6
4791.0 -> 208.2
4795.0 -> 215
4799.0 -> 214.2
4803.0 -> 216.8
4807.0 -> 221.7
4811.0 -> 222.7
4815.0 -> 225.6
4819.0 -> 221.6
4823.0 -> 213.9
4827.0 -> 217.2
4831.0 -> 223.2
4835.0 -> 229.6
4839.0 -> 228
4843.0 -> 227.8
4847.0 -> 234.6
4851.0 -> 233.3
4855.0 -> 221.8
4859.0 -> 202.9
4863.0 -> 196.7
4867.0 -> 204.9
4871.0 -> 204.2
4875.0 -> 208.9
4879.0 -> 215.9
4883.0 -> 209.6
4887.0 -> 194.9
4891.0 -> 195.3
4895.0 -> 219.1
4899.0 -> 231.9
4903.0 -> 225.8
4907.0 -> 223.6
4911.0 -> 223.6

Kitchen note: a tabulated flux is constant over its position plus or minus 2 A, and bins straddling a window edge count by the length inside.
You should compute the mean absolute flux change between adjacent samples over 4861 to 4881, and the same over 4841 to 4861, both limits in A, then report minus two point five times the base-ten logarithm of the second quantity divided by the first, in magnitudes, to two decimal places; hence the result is -0.68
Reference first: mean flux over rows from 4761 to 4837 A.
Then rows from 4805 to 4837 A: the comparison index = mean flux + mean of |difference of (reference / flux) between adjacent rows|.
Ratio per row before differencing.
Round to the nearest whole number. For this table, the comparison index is 222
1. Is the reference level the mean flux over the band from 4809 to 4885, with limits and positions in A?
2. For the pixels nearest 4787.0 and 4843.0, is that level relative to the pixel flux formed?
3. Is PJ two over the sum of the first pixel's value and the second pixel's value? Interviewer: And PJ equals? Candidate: 0.98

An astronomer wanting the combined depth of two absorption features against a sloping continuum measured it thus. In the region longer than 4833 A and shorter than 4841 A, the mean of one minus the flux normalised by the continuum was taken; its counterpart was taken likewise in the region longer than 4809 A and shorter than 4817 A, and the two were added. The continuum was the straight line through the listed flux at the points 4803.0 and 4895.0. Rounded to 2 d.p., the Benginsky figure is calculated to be -0.08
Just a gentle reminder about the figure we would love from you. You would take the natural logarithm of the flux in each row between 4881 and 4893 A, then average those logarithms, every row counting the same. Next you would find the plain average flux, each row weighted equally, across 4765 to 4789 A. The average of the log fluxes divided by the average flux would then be 0.0251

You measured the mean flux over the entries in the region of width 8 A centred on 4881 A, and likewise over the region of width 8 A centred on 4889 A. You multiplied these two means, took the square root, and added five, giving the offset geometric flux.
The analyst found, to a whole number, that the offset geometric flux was 209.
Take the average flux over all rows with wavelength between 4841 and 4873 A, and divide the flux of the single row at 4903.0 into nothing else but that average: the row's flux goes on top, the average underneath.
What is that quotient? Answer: 1.05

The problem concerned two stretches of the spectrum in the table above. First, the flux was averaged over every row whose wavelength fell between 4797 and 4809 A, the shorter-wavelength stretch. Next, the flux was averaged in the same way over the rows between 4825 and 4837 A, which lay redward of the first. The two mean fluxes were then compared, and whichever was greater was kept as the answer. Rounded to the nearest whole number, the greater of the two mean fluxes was 223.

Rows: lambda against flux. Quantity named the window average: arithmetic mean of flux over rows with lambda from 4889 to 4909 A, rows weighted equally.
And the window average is 219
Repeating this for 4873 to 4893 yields 205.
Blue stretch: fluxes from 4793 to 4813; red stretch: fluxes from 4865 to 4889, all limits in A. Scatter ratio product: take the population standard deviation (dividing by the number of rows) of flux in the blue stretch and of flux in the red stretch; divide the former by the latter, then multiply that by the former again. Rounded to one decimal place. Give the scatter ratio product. 1.9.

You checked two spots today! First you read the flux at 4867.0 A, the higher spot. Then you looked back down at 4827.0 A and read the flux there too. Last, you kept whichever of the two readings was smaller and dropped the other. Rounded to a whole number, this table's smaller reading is 205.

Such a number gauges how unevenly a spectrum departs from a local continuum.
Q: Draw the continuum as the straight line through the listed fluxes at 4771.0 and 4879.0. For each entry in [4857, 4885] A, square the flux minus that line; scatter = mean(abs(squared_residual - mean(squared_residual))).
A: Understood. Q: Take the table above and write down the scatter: 79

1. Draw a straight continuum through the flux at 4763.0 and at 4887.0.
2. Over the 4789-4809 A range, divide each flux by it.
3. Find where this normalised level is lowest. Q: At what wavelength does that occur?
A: 4791.0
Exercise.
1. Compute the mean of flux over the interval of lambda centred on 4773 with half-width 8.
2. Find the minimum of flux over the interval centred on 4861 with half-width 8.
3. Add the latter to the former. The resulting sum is 410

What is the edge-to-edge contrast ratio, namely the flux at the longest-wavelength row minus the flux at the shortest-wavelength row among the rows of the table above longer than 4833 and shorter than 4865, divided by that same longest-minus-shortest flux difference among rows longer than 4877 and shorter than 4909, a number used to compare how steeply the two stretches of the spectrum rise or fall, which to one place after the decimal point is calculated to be -4.3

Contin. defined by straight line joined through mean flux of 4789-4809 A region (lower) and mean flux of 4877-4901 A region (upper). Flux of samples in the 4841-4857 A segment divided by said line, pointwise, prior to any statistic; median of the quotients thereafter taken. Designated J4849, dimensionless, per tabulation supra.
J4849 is 1.08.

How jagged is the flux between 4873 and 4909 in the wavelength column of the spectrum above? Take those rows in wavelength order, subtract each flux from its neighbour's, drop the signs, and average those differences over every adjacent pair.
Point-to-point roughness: 9.2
